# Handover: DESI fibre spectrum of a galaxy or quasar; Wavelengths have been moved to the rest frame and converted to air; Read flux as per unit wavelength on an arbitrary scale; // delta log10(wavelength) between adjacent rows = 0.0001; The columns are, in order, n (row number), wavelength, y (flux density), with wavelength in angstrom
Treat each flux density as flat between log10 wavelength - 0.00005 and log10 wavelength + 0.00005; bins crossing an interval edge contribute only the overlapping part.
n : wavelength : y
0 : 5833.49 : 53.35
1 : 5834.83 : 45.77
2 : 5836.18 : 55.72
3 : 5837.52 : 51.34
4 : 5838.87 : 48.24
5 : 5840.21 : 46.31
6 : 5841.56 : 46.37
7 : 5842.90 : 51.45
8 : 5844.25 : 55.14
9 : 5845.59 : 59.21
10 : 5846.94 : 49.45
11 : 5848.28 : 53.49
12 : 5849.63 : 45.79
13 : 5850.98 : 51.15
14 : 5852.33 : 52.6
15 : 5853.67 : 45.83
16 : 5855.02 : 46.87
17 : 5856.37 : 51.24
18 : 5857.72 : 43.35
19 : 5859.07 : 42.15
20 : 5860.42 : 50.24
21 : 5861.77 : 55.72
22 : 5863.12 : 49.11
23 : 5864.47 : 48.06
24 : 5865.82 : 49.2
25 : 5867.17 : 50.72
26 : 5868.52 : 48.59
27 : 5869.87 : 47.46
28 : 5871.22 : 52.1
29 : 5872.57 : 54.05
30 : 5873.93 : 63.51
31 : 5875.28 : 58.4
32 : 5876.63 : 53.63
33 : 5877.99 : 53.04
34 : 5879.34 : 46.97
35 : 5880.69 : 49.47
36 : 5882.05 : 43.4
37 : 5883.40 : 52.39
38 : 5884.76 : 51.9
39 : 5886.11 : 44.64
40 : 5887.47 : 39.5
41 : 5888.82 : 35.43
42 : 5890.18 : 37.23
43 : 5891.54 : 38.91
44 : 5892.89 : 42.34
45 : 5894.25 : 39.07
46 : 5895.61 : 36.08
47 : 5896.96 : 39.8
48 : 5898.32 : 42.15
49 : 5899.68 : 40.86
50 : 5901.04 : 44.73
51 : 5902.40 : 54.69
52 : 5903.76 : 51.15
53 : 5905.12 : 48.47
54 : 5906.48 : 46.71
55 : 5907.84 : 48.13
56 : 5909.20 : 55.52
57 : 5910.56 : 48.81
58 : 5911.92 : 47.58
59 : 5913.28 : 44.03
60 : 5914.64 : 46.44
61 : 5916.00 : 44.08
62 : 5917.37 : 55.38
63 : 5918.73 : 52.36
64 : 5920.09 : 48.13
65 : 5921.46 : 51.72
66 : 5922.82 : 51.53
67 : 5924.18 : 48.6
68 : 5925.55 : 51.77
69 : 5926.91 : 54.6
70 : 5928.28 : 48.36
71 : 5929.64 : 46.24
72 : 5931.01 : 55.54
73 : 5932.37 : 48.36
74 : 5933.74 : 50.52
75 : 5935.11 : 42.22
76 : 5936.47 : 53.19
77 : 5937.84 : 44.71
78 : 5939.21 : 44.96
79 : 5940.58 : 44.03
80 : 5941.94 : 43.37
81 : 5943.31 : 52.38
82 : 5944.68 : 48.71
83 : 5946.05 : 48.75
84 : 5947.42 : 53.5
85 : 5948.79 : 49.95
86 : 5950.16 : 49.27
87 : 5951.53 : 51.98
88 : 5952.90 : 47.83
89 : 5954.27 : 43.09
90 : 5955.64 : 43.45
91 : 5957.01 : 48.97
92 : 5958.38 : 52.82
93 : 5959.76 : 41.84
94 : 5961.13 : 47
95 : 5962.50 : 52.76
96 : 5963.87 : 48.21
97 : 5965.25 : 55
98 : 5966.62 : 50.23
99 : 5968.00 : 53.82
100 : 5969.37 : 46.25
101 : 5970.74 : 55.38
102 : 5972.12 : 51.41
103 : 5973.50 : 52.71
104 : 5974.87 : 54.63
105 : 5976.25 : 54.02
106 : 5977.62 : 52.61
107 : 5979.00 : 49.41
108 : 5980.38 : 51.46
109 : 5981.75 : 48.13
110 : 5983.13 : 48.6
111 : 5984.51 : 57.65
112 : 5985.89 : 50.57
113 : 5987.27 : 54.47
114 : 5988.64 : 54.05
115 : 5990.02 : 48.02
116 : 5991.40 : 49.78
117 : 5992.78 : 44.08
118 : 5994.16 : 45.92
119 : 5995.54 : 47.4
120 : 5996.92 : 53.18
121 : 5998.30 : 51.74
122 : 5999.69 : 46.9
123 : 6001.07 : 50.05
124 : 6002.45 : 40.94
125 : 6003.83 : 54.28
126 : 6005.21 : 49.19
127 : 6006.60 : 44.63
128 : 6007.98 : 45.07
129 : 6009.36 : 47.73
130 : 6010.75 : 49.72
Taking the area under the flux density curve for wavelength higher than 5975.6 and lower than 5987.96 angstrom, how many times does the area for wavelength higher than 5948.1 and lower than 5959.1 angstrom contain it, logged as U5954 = 0.8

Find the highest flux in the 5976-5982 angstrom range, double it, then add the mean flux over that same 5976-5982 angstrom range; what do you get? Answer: 159.2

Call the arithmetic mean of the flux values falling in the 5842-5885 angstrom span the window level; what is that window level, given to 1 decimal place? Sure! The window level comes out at 50.8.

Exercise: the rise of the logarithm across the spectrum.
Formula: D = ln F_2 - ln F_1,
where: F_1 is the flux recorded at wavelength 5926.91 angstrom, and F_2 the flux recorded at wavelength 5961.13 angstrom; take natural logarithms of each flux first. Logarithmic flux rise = -0.15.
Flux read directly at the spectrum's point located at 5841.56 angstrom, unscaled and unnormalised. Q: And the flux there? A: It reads 46.37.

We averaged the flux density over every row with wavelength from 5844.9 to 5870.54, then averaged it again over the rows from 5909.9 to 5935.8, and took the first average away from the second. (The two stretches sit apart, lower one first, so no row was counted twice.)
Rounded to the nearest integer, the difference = 0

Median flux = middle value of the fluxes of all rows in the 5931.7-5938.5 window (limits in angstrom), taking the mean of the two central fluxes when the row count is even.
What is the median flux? 48.4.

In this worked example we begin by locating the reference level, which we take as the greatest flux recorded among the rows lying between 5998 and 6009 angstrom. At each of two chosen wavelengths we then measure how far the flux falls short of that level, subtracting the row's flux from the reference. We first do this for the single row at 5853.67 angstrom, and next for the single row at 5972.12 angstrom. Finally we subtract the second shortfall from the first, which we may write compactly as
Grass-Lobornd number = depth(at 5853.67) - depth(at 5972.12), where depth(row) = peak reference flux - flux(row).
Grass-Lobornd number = 6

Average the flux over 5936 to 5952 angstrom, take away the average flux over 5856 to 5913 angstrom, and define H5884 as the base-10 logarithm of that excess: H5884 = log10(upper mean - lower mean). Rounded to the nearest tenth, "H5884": 0.1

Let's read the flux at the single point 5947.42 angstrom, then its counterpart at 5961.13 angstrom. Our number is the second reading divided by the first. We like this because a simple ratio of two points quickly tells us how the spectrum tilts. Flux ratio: 0.88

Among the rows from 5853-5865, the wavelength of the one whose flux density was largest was 5861.77 angstrom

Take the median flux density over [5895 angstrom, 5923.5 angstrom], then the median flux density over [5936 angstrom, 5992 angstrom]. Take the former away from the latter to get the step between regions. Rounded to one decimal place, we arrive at 1.8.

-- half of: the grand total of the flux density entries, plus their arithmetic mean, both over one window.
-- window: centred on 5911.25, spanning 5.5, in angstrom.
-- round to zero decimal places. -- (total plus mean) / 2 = 122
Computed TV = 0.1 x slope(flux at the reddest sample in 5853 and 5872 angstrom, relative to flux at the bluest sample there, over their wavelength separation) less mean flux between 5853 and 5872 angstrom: -48.6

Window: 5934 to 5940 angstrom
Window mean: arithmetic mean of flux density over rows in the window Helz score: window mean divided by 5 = 9.3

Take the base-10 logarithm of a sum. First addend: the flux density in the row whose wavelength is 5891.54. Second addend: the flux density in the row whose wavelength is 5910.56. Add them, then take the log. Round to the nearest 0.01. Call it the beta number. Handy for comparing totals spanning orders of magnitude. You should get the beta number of 1.94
